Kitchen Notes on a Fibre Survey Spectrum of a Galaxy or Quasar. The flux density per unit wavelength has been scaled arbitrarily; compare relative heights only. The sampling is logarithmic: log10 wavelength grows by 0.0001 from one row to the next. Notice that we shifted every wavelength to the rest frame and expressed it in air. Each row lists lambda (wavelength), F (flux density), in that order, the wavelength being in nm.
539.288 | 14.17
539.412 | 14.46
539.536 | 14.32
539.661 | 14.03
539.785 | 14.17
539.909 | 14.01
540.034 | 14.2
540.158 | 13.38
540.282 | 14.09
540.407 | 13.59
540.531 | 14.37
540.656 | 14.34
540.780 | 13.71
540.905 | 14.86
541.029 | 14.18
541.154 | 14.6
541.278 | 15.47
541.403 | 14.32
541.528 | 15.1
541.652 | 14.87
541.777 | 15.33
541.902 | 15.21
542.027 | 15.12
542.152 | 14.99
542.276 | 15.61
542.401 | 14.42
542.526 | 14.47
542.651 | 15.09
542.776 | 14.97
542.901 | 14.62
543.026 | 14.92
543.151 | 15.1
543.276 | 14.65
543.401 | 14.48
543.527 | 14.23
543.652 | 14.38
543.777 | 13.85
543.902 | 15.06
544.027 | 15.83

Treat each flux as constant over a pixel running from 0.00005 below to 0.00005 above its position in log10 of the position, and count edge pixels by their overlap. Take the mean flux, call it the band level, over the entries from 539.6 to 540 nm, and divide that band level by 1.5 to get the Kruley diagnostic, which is 9.38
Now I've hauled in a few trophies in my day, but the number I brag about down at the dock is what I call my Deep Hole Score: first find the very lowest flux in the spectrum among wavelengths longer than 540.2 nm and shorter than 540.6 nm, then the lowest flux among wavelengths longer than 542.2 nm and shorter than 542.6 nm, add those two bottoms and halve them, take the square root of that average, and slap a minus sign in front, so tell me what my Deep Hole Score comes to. -3.74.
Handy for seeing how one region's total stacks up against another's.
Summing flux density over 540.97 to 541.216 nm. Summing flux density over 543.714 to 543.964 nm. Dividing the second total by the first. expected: 1.00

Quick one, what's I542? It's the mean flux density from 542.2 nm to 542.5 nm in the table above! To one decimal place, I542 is 15.0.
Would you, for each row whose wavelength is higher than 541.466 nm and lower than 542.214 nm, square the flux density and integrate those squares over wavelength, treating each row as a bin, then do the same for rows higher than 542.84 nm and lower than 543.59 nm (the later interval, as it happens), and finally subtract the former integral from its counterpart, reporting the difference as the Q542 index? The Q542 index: -9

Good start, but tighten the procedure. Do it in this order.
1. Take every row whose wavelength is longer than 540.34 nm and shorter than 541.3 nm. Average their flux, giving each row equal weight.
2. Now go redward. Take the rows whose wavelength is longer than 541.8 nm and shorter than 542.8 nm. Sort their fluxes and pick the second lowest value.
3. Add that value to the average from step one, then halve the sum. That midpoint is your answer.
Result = 14.4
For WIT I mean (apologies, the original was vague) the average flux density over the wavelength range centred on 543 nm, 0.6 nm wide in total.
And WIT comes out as 14.9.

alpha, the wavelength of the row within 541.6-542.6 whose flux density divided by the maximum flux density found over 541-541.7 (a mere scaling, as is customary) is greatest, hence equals 542.276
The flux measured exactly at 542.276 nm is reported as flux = 15.61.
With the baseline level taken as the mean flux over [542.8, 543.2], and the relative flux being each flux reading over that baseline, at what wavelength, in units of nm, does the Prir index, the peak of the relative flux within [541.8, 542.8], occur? 542.276 nm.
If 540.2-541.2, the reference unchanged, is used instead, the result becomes 540.905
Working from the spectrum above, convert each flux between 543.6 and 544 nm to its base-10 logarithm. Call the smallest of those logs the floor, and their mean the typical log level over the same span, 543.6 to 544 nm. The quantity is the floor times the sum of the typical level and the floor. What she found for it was 2.63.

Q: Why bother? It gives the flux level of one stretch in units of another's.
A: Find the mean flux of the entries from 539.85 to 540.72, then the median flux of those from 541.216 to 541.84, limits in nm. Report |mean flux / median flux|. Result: 0.927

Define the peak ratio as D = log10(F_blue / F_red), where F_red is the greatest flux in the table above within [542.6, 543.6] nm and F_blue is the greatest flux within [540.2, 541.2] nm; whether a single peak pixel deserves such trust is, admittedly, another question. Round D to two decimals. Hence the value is -0.01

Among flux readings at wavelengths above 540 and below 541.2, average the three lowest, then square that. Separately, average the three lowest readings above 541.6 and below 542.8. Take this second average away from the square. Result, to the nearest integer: 169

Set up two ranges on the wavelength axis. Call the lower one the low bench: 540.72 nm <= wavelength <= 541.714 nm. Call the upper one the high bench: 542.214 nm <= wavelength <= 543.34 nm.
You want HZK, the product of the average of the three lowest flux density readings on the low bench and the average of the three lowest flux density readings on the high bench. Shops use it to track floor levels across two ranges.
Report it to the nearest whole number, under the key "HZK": 204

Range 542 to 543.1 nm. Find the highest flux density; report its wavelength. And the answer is 542.276 nm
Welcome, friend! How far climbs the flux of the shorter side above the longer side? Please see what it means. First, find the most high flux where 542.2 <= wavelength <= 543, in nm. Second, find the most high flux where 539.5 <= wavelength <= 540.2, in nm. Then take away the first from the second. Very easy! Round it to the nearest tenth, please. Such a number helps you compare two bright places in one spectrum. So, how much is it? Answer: -1.3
